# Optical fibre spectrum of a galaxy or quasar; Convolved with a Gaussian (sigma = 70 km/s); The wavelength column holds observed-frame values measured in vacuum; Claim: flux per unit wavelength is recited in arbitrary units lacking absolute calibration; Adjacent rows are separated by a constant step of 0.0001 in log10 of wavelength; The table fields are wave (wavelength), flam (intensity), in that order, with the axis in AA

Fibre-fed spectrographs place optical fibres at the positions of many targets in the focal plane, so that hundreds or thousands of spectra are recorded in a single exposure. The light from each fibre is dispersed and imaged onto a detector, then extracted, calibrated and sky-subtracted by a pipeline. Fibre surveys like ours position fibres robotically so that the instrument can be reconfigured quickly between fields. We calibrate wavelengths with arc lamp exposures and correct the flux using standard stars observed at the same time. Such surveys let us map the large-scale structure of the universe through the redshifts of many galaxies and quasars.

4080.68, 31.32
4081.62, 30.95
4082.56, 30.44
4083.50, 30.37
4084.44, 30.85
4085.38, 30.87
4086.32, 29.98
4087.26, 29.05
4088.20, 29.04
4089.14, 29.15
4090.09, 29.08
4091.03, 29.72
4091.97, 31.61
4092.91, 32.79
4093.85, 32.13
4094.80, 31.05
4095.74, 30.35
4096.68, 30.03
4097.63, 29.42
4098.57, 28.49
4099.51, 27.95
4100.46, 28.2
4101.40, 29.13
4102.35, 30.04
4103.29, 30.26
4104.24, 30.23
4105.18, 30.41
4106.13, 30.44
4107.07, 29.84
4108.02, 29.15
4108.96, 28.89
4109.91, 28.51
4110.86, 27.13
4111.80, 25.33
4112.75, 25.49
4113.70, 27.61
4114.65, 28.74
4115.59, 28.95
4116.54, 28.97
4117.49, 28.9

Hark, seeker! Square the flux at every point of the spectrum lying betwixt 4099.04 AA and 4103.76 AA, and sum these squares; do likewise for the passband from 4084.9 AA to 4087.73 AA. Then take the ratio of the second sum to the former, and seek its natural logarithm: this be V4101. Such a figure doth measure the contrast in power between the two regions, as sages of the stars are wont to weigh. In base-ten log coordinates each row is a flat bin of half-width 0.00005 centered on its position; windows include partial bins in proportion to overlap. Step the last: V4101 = -0.45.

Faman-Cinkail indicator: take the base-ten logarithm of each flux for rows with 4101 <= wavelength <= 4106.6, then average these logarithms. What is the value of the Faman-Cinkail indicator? 1.48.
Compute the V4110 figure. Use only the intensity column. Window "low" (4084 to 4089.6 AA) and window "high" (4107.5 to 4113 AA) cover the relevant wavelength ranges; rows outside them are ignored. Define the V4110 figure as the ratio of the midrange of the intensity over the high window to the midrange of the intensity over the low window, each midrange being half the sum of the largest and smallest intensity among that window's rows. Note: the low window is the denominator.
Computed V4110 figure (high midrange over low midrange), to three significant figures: 0.909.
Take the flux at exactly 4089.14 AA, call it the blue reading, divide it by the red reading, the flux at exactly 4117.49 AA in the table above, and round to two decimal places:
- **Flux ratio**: 1.01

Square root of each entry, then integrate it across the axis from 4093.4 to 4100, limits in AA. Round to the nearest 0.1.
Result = 36.1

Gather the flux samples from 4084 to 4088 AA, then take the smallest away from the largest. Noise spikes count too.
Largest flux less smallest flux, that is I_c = 1.8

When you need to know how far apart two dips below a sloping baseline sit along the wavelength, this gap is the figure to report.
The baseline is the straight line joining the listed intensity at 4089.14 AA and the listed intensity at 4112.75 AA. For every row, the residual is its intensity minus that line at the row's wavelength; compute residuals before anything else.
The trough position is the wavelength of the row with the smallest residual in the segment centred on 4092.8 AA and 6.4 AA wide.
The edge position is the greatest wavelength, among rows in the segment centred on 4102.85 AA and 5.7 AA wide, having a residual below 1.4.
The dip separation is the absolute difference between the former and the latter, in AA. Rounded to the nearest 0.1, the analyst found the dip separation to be 10.4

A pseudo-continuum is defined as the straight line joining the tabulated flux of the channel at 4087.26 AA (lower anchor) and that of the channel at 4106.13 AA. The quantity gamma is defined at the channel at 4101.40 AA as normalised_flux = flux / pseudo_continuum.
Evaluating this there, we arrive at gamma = 0.97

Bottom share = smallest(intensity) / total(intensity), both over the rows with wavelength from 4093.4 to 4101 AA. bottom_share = 0.118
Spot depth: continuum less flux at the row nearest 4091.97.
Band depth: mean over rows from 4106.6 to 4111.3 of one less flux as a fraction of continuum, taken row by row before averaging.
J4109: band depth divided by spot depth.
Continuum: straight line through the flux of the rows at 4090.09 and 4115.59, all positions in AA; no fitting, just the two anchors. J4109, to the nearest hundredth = 0.00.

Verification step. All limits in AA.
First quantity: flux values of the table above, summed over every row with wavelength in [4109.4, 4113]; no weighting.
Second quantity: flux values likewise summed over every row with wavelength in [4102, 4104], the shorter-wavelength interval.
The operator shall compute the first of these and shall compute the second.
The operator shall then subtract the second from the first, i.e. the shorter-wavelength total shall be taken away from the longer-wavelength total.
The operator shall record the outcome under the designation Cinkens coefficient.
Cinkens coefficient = 46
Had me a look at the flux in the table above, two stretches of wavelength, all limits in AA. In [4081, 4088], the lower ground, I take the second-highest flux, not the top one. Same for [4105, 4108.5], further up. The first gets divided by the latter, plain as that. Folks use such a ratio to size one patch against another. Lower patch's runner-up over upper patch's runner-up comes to 1.02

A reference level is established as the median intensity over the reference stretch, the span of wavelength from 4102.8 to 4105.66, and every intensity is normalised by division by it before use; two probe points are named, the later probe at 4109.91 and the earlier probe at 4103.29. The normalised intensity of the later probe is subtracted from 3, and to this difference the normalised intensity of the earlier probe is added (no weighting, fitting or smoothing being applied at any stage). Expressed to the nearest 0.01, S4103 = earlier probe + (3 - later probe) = 3.06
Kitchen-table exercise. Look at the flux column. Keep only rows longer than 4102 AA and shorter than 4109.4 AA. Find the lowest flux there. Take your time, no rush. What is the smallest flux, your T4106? 28.89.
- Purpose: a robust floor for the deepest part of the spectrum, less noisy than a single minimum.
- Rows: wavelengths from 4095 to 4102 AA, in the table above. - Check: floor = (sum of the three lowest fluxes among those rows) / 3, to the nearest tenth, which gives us 28.2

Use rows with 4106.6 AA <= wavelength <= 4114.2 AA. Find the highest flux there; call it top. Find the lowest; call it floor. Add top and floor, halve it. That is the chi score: 27.6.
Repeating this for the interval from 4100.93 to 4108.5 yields 29.8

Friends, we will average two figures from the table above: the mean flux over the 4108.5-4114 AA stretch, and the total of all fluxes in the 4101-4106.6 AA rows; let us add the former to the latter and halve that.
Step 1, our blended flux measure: 104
